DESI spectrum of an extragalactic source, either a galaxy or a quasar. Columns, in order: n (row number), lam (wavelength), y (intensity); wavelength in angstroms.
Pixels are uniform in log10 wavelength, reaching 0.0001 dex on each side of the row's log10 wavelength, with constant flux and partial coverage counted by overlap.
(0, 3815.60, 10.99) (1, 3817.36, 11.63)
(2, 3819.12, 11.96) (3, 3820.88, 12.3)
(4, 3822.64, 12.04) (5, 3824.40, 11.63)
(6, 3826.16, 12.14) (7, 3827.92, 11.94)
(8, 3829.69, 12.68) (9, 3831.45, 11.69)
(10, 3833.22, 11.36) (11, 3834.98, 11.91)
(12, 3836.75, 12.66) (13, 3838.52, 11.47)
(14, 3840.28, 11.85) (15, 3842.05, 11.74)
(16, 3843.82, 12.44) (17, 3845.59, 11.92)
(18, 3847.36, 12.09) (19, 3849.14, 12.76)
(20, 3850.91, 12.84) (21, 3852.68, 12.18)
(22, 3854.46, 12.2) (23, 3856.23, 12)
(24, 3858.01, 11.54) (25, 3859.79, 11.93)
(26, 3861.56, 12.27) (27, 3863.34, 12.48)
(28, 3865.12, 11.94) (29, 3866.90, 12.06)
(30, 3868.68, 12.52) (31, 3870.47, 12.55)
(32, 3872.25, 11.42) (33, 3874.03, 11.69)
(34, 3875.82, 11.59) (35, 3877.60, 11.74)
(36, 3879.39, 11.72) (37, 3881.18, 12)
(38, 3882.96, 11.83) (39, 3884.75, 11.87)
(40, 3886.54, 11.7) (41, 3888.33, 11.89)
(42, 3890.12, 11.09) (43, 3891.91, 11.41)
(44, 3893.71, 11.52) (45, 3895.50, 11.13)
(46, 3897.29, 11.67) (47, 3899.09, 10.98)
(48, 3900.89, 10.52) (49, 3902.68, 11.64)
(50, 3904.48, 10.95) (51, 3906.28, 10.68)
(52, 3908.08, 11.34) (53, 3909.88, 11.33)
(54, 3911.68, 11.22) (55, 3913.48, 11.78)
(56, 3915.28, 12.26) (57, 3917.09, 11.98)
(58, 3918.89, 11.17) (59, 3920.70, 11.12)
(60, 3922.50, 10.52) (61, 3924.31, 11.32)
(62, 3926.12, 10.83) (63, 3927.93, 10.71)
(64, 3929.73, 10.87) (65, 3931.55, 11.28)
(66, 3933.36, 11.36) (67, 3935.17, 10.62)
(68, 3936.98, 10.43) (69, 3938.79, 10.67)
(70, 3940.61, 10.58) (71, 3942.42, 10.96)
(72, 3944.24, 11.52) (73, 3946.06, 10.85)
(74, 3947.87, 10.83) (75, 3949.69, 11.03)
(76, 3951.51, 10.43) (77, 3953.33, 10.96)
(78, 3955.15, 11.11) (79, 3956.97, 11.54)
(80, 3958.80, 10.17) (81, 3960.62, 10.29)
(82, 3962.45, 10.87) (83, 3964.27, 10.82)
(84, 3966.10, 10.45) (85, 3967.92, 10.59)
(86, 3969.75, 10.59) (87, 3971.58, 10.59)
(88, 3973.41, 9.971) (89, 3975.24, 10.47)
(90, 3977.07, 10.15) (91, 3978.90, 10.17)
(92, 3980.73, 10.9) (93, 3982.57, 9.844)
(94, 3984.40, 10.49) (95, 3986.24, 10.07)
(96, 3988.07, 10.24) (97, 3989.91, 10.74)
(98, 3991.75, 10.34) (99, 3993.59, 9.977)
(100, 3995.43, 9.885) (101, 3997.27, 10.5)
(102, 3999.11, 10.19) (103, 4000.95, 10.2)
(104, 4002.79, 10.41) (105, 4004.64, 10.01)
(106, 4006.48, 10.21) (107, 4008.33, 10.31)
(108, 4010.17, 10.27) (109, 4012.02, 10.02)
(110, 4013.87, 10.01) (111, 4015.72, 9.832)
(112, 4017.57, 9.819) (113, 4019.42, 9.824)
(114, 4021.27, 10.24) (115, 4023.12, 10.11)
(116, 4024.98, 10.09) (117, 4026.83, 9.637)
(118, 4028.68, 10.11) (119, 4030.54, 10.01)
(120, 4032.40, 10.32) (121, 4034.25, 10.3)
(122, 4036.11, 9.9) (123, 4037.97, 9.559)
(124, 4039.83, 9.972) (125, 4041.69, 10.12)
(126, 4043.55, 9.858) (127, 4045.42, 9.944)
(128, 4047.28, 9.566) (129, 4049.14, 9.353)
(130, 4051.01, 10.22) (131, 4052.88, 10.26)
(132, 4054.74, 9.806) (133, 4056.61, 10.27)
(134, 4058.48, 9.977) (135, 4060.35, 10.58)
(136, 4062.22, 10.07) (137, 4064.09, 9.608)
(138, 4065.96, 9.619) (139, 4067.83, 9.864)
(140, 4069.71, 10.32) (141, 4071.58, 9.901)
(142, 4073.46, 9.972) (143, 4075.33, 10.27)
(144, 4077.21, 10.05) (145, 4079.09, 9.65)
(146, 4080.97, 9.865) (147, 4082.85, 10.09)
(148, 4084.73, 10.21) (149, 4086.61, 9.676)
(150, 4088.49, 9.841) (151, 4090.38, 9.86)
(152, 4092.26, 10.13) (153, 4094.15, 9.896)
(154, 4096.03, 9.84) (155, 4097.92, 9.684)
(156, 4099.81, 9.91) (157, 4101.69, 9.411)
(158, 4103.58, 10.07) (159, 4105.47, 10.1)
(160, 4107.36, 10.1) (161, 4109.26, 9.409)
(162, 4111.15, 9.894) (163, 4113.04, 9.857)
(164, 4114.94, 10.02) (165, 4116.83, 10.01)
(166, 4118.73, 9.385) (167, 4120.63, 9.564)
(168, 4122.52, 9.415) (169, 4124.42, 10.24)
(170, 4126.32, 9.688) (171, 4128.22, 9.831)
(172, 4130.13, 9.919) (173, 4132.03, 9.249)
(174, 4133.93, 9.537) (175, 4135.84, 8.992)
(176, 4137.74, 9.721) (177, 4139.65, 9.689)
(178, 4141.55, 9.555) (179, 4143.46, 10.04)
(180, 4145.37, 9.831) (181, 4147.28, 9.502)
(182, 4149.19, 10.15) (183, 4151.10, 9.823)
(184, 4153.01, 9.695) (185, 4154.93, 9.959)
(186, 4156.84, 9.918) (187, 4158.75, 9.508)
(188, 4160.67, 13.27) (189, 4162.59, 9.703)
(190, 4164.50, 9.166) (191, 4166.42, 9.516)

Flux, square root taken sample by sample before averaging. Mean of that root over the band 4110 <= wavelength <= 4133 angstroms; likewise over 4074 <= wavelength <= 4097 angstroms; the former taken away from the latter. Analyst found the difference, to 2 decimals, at 0.03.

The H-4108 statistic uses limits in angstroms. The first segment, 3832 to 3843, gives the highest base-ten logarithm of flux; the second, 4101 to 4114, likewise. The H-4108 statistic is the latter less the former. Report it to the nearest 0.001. -0.098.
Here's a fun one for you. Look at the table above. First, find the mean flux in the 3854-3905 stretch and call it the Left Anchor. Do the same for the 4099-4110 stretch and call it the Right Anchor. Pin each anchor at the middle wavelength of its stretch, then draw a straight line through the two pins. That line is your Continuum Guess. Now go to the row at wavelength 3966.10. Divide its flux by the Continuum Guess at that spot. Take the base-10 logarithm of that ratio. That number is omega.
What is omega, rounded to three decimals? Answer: -0.022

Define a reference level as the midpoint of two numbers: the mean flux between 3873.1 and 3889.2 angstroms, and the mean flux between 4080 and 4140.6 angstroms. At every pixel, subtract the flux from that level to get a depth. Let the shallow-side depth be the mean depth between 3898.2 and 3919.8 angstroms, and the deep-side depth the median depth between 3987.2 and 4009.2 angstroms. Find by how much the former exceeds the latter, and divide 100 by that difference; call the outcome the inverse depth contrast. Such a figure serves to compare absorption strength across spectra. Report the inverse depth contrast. -91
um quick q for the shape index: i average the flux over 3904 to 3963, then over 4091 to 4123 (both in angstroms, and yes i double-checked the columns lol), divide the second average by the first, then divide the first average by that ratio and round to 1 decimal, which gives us 12.4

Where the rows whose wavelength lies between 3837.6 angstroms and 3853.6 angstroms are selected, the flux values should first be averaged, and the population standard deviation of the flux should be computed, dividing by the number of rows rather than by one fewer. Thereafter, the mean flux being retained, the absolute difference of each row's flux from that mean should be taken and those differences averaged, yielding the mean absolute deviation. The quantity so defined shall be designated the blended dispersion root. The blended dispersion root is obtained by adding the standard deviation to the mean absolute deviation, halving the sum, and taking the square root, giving 0.63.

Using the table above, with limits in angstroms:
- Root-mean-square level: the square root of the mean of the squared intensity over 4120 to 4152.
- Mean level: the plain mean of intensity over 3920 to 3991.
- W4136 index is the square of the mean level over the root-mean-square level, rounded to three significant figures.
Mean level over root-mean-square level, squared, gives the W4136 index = 1.22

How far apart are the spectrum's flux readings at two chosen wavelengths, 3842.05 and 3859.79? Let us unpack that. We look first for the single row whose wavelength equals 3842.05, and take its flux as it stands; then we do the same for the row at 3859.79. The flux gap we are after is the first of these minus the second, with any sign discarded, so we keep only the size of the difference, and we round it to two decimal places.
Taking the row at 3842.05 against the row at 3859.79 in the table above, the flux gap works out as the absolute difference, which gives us 0.19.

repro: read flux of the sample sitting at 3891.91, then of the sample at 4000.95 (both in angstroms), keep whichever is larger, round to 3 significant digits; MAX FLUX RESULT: 11.4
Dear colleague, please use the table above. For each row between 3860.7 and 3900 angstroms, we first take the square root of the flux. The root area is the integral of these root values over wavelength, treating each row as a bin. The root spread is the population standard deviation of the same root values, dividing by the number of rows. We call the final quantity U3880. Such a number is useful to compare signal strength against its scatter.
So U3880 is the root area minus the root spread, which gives 135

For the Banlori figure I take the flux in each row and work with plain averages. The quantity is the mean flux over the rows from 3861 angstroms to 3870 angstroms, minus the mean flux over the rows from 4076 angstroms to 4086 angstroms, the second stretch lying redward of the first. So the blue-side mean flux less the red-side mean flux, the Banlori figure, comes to 2.3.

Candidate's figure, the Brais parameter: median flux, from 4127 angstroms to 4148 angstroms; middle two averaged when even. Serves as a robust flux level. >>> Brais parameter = 9.7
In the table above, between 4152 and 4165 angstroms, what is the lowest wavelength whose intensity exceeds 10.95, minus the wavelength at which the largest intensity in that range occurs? 0.0 angstroms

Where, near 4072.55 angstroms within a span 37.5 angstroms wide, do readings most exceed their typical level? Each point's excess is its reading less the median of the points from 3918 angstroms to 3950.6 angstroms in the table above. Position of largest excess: 4060.35 angstroms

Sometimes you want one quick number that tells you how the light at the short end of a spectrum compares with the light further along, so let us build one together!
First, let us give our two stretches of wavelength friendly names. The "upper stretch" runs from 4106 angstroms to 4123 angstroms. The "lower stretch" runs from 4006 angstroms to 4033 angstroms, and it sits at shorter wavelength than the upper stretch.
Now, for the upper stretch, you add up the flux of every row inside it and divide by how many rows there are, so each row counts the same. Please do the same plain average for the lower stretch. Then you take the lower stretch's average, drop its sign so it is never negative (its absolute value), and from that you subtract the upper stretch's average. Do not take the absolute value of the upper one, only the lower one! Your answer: 0.3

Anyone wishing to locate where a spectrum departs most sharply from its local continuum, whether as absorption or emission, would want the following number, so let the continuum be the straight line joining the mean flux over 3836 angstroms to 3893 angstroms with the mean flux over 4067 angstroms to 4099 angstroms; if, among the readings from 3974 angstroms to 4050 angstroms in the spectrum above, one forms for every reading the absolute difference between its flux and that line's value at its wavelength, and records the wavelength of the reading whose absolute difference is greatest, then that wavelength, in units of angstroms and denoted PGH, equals 3982.57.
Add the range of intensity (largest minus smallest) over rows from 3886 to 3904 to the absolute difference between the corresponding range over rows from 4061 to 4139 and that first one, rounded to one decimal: 1.4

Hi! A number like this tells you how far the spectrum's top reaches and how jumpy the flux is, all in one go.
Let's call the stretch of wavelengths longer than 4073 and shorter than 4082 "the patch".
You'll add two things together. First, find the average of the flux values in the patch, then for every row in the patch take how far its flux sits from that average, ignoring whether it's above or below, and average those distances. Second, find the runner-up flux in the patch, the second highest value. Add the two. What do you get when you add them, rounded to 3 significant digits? 10.2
